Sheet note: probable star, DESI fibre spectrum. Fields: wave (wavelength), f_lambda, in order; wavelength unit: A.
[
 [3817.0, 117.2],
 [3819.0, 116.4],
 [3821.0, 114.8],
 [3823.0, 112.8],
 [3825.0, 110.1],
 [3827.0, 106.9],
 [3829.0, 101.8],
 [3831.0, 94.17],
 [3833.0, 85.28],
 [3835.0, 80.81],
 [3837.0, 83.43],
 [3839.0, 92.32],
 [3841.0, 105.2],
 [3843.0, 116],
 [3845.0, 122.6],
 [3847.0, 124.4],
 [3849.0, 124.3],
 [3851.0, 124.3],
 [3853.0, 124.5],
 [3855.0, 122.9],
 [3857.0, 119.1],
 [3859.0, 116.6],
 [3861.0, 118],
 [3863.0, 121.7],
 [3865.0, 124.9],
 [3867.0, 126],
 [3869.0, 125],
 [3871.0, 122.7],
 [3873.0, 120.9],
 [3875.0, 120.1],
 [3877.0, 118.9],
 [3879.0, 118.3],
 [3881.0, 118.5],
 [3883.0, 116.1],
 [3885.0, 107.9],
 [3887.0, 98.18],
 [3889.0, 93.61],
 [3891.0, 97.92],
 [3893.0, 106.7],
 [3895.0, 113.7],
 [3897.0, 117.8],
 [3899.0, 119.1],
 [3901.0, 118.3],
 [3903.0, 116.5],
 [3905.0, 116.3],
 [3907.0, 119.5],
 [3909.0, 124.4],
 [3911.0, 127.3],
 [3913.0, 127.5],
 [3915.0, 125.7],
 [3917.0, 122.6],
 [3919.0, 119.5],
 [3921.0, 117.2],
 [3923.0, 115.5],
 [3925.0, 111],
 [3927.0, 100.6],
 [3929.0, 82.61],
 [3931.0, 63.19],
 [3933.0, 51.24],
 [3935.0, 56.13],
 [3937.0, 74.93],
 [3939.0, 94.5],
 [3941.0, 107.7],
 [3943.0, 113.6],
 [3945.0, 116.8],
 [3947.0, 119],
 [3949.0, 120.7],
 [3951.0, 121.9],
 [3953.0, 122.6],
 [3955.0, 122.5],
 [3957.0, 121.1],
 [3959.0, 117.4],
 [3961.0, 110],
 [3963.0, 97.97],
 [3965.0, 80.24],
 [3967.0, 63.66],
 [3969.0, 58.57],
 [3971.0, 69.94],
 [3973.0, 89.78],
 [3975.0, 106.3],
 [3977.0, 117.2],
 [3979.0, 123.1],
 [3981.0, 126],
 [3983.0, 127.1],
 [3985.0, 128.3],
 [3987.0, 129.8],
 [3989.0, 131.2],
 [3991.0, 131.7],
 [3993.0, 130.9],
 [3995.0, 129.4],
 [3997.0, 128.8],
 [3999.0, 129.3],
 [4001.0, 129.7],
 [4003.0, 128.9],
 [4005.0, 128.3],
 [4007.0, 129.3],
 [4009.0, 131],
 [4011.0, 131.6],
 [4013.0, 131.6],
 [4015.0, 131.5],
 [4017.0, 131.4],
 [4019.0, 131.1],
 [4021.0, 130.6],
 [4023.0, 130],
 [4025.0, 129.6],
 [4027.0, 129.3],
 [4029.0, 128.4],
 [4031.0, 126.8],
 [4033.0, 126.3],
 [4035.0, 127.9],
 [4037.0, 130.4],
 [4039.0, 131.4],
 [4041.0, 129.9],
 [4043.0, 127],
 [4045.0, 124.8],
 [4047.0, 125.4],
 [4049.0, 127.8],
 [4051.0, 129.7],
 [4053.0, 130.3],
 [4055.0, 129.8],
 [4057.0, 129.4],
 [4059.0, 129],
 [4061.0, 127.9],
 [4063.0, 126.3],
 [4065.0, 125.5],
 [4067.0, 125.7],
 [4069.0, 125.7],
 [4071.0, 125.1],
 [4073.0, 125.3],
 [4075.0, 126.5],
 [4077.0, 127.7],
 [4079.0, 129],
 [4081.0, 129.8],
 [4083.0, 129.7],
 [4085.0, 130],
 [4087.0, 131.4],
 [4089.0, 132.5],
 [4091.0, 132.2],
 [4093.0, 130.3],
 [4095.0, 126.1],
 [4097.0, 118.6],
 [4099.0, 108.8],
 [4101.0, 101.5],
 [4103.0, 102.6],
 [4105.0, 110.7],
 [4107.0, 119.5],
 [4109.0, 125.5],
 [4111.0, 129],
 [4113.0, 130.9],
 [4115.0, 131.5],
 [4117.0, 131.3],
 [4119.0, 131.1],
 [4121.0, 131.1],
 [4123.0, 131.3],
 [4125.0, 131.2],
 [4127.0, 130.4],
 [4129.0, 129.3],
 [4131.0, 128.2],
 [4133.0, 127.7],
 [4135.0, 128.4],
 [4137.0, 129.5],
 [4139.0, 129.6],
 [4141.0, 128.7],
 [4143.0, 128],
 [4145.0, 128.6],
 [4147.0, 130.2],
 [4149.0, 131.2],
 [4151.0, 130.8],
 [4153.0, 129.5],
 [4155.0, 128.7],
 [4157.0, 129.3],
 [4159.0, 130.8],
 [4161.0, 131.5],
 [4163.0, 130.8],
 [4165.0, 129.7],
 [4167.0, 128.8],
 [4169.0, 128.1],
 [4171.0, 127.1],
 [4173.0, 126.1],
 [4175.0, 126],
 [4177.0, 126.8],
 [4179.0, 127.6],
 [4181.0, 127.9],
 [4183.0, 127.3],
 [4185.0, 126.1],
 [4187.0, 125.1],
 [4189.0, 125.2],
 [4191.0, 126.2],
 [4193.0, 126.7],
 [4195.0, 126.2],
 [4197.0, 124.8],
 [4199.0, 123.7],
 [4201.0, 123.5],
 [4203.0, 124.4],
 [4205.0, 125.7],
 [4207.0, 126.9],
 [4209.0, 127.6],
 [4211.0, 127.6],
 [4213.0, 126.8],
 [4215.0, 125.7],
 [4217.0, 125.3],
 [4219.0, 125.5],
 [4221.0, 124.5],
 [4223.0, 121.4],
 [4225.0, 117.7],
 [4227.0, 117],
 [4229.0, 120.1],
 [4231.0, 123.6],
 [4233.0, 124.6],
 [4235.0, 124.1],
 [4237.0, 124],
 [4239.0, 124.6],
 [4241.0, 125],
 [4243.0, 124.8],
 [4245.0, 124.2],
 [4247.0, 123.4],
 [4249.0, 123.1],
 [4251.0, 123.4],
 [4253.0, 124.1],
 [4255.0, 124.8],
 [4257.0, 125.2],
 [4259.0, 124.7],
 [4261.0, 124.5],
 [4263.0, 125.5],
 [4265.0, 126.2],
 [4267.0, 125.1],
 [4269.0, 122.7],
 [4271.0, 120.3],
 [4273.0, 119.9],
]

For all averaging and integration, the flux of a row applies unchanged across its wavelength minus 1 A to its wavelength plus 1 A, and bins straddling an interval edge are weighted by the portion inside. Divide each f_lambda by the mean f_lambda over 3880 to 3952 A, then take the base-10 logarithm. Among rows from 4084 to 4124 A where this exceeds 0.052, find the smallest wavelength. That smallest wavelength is 4085.0 A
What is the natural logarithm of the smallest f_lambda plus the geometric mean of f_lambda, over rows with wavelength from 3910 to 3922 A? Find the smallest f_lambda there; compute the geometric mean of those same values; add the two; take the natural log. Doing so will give 5.48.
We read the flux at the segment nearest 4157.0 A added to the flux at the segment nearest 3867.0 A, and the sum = 255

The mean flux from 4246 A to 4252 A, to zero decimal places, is 123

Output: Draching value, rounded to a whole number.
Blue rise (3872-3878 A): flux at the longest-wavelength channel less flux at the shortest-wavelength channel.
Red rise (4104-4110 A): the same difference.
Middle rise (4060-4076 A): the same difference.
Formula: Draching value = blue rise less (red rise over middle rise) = 9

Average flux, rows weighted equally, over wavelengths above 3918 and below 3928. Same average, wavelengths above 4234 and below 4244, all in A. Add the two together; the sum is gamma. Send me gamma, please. 237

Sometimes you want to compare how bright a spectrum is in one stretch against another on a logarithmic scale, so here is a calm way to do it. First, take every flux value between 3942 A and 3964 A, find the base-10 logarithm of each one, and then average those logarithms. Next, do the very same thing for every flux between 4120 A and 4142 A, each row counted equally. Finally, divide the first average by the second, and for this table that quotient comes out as 0.98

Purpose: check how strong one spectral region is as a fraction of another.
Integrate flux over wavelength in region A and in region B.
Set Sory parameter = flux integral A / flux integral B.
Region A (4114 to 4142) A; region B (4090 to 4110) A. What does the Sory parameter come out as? 1.5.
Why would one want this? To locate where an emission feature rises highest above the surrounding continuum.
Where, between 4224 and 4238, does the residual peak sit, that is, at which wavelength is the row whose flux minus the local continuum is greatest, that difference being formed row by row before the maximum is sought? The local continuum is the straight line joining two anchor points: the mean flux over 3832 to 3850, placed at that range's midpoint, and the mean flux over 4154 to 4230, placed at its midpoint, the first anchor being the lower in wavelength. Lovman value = 4233.0 A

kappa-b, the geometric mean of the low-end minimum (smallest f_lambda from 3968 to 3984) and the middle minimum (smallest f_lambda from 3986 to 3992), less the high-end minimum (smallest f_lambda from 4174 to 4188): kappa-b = -38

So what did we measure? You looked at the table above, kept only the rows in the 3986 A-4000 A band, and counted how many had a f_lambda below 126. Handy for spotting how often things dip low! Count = 0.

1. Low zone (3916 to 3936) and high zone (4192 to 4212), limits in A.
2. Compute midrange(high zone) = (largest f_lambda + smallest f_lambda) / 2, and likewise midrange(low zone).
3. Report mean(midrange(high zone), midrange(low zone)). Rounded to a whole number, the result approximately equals 106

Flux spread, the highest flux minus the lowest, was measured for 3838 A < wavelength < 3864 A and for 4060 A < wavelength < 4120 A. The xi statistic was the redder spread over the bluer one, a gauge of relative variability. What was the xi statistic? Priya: 1.0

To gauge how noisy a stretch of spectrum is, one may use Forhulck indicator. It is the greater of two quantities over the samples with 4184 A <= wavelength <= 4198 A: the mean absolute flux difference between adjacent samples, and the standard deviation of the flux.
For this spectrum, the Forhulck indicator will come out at 1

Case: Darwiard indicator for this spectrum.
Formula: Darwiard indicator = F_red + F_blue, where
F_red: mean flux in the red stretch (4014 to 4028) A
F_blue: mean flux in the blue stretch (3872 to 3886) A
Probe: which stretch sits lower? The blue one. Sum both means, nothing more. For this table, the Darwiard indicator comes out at 248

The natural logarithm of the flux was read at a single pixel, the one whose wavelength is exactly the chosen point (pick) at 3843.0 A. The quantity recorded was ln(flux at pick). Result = 4.75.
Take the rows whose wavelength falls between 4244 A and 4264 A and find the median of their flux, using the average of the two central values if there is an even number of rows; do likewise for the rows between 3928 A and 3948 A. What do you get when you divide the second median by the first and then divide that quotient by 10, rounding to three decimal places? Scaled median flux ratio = 0.071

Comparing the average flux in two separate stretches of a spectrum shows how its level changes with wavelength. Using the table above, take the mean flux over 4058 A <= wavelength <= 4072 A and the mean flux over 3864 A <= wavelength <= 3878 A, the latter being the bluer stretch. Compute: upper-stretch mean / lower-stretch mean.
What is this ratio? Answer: 1.03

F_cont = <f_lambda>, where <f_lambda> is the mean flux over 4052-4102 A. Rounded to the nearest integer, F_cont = 126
